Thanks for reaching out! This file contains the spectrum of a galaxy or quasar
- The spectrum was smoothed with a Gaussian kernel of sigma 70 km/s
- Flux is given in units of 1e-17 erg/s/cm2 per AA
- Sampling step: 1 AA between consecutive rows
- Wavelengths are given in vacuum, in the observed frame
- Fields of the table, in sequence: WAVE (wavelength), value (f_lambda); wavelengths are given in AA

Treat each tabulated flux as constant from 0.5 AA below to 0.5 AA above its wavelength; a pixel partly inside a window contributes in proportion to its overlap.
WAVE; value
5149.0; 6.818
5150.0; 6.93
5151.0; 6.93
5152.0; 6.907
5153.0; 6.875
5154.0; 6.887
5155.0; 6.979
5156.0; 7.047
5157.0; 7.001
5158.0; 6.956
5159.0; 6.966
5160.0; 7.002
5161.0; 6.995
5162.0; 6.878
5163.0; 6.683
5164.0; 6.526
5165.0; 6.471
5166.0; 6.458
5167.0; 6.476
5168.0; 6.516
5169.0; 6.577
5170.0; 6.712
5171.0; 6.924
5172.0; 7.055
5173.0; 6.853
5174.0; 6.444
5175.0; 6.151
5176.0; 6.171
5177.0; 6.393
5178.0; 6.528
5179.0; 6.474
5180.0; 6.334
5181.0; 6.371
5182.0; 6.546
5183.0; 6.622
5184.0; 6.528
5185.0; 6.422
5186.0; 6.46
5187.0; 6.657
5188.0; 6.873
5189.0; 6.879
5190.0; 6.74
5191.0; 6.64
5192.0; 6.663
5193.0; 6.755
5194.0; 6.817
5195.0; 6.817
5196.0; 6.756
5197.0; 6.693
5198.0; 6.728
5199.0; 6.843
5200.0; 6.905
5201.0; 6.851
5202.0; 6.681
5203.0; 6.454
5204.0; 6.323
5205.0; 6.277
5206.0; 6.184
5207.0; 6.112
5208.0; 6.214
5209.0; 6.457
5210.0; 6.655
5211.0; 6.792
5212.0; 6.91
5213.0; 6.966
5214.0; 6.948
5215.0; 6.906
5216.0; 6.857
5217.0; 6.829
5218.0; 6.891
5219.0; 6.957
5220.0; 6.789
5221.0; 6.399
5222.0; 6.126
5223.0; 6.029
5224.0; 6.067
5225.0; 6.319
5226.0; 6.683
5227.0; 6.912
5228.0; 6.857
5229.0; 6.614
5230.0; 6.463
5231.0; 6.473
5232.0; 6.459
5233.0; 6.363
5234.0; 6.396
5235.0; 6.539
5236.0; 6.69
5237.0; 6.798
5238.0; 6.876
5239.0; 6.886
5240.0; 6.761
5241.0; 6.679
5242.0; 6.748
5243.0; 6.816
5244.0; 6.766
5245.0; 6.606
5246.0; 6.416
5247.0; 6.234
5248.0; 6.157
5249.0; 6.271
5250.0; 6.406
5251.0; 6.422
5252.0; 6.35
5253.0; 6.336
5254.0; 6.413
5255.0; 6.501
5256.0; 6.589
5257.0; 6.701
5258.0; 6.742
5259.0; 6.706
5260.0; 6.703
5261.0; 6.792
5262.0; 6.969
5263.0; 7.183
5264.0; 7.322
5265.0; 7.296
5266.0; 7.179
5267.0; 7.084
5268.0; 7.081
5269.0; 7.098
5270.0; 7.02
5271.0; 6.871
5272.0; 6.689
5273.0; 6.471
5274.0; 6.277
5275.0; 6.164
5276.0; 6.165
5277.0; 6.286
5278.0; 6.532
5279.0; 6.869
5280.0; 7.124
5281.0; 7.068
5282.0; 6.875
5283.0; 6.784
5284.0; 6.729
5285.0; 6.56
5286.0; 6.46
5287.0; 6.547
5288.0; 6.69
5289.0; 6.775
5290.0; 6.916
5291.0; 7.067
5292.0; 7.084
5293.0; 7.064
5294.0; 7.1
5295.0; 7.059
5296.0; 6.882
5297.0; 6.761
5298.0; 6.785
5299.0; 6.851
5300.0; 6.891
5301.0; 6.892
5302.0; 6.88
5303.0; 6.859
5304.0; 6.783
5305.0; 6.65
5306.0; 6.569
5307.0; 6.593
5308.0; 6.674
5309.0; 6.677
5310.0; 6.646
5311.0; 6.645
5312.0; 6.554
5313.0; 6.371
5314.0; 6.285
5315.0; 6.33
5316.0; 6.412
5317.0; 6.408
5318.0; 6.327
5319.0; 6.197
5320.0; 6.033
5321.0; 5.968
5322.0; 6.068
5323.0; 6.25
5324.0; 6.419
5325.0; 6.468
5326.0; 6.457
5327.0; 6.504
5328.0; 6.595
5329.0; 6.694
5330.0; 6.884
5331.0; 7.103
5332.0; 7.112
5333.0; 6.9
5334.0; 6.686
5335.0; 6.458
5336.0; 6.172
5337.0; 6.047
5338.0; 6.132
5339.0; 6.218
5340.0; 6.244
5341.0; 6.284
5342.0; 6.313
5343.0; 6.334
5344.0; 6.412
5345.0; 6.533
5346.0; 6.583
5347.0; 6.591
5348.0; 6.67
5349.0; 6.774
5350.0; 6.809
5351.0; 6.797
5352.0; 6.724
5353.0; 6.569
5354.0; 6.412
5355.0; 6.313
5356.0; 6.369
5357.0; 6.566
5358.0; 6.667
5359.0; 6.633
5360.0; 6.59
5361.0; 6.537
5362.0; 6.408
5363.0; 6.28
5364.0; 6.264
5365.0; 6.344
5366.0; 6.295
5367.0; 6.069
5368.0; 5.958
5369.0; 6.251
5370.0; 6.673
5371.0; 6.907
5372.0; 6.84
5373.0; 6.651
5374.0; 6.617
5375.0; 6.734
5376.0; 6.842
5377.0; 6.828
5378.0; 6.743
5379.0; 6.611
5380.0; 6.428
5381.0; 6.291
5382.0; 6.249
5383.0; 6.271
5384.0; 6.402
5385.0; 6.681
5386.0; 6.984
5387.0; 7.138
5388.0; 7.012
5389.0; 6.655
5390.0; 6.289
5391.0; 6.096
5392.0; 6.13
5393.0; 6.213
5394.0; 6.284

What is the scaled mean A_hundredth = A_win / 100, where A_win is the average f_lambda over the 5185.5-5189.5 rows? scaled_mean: 0.0672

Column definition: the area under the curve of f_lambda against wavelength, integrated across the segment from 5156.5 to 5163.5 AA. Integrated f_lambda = 48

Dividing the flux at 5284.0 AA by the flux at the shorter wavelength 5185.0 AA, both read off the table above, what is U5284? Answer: 1.05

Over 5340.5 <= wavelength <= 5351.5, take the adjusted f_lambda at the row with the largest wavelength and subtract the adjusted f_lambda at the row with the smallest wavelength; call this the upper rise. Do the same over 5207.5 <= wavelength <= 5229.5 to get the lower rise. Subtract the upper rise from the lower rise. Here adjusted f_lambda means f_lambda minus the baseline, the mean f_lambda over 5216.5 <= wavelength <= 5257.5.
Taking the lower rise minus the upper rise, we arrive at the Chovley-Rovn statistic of -0.11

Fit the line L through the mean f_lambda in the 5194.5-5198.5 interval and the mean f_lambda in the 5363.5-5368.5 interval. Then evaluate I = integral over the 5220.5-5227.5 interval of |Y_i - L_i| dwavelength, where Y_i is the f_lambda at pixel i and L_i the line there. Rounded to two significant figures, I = 2.7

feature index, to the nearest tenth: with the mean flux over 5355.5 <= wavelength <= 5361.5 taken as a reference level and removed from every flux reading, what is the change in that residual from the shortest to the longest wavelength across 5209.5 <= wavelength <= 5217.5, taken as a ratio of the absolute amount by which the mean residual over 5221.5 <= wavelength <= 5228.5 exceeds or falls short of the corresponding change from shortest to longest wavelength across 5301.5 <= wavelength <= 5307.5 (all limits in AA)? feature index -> 1.1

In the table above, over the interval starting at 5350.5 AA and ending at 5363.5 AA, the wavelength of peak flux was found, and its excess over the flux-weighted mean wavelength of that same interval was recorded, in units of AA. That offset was -6.0 AA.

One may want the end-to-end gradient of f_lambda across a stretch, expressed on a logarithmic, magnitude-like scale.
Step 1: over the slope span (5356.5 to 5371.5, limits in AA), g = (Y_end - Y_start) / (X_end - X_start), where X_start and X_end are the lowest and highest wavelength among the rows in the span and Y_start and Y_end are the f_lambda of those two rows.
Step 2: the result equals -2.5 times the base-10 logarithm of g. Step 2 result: 4.0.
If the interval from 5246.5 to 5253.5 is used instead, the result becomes 4.4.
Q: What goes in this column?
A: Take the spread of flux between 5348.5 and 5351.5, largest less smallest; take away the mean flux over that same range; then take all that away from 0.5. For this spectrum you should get 7.3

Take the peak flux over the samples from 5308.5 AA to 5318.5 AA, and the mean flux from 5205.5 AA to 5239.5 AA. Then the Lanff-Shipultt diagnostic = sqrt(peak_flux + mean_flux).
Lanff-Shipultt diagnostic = 3.64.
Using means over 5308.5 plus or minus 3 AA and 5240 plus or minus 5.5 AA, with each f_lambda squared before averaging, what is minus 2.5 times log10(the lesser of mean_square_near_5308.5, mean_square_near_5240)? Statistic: -4.11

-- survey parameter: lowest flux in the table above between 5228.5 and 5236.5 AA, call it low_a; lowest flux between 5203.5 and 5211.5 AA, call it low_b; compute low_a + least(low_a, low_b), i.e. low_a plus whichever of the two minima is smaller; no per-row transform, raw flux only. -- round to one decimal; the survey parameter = 12.5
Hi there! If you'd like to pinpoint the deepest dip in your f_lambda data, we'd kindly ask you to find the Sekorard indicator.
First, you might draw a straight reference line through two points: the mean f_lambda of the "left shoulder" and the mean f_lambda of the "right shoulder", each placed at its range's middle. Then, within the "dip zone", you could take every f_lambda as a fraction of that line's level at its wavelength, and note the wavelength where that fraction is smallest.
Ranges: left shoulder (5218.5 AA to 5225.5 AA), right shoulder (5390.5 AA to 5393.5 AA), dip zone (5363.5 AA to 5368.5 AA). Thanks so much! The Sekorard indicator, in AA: 5368.0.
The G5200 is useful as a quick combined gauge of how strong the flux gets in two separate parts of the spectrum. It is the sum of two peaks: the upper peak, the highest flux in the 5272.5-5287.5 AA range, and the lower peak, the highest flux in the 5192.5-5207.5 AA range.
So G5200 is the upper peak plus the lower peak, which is 14.0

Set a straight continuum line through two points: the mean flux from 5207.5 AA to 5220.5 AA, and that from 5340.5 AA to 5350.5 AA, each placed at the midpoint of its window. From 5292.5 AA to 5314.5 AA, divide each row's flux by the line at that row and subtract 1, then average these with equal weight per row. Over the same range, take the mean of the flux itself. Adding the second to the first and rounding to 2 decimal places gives 6.77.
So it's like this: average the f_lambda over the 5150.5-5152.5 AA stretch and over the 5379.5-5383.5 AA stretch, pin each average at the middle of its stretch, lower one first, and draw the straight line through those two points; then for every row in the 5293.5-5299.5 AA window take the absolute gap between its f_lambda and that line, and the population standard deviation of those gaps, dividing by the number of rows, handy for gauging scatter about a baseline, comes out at 0.13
